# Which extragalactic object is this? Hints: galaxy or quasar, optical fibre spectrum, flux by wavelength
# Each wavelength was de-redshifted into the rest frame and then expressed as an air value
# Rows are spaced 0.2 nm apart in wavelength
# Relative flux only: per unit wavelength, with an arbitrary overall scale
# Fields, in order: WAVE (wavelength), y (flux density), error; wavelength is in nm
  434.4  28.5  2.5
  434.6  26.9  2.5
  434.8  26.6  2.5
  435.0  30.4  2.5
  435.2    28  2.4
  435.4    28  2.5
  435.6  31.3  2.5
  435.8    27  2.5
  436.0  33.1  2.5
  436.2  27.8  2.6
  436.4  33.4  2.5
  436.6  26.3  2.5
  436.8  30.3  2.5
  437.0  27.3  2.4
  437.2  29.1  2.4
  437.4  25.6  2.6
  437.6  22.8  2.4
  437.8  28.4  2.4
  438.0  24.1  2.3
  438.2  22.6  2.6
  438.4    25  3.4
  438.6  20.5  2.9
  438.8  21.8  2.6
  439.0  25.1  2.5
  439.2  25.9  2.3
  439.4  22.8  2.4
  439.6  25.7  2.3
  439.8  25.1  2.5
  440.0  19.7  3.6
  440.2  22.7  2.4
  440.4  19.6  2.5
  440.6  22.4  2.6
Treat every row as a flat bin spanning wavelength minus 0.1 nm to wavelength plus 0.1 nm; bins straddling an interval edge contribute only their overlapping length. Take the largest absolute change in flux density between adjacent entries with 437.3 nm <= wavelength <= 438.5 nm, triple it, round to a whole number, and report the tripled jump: 17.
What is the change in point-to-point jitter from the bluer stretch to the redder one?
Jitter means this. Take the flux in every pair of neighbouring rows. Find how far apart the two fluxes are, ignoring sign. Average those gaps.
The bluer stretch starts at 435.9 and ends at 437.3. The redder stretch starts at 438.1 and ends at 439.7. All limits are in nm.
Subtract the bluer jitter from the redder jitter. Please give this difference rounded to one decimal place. -1.9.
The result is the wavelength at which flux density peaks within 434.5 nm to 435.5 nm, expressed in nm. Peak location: 435.0 nm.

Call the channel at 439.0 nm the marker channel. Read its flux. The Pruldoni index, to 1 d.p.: 25.1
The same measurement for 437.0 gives 27.3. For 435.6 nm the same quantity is 31.3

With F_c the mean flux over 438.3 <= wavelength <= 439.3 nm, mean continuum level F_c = 24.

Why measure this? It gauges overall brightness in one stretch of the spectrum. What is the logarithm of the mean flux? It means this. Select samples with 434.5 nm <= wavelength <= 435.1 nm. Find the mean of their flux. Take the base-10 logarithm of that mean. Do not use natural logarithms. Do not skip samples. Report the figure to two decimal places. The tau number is 1.45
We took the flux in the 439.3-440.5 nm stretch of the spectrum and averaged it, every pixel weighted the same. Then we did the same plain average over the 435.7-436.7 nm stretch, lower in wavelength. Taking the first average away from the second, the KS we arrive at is 6.9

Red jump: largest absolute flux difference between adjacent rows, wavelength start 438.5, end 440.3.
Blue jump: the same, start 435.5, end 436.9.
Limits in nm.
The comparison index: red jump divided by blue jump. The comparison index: 0.76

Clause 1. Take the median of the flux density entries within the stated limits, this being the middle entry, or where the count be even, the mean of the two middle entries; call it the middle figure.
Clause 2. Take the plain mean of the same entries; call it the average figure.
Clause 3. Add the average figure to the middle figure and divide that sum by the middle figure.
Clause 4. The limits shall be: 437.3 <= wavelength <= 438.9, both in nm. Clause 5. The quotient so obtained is 2.02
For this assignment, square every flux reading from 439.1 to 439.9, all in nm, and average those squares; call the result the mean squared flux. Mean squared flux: 620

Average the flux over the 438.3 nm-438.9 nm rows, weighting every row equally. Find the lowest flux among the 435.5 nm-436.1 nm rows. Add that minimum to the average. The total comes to 49.4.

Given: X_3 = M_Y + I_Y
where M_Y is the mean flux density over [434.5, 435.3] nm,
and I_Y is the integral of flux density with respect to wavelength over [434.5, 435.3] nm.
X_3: 50.4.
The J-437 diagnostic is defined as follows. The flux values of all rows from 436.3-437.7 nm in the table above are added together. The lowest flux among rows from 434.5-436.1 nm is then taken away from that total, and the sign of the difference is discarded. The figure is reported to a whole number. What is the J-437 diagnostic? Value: 168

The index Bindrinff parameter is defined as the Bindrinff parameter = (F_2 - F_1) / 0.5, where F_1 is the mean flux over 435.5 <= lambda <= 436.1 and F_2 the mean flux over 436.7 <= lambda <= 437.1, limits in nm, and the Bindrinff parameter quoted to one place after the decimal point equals -3.3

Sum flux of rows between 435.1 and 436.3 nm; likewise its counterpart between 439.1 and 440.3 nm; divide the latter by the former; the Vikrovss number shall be 0.81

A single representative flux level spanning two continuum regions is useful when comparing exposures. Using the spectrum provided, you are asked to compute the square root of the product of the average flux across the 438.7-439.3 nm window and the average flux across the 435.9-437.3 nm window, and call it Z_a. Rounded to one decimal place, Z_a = 26.8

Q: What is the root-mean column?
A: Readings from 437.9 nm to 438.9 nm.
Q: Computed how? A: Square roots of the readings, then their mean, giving 4.8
